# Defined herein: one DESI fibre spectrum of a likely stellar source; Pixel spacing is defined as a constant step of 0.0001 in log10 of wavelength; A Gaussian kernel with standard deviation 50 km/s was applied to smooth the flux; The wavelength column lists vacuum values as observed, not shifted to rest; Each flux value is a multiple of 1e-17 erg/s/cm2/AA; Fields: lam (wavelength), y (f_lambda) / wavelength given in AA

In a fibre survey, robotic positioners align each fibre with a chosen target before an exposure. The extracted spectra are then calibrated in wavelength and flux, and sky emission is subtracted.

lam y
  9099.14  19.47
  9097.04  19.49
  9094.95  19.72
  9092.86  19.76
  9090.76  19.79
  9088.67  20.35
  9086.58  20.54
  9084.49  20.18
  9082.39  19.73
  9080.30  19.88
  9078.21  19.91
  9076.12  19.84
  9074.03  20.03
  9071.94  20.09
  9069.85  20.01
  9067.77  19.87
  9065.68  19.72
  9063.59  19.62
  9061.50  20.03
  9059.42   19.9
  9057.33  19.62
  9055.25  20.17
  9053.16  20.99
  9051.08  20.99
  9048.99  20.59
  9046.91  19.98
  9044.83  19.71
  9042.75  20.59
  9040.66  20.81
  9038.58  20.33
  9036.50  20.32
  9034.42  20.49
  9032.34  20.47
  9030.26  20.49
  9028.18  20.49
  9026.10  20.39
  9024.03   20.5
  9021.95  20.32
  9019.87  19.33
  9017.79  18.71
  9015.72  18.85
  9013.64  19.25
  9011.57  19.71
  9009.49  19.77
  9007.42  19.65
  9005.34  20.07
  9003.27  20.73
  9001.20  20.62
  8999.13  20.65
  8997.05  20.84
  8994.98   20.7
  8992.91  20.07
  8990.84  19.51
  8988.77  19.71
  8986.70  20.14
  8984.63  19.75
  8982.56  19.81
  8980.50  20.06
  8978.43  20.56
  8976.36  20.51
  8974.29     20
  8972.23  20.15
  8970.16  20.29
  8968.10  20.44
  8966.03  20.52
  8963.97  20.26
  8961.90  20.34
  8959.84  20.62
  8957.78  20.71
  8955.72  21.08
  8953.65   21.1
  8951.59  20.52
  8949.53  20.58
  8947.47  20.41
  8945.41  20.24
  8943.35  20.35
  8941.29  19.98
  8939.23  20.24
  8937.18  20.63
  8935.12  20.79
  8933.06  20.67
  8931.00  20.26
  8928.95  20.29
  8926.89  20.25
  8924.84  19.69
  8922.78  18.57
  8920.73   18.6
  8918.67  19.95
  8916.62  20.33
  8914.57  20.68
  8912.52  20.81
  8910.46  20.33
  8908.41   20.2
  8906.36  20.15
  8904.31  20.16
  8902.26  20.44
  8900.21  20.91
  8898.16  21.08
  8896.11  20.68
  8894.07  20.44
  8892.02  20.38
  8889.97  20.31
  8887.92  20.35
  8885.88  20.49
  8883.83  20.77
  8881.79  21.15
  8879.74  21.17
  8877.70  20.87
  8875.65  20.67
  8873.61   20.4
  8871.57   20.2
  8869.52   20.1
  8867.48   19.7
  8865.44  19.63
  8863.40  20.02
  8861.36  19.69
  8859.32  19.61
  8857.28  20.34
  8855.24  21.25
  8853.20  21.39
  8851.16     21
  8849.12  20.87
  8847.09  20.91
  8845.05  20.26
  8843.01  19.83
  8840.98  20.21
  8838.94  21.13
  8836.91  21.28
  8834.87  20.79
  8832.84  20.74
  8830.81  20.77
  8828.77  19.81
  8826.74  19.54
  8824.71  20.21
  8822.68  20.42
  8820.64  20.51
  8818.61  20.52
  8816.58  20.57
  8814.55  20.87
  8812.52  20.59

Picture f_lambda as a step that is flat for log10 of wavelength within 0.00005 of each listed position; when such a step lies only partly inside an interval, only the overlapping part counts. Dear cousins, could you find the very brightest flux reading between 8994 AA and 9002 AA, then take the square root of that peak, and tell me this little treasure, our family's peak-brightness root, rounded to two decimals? 4.57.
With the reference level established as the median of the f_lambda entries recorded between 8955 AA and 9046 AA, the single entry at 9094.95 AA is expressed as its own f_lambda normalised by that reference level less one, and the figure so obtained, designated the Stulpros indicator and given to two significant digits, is -0.030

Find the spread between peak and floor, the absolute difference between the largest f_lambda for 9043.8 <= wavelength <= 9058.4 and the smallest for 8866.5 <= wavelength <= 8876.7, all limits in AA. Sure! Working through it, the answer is 1.3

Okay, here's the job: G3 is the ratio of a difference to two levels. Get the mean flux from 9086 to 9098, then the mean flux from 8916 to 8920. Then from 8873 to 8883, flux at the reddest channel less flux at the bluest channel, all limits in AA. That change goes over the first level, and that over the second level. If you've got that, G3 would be 0.0019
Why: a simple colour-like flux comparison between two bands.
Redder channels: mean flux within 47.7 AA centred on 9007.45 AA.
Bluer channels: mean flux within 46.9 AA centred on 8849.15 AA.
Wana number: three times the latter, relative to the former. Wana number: 3.06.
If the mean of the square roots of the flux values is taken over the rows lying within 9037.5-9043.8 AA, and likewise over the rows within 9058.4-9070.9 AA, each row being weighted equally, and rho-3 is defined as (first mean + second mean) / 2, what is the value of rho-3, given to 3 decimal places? 4.496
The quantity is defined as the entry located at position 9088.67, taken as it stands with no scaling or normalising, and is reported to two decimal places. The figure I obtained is 20.35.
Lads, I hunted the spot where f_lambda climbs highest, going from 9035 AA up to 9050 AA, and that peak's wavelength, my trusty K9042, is 9040.66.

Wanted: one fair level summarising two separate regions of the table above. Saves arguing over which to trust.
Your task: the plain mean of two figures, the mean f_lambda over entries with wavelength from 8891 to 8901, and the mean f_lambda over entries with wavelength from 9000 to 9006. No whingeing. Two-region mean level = 20.6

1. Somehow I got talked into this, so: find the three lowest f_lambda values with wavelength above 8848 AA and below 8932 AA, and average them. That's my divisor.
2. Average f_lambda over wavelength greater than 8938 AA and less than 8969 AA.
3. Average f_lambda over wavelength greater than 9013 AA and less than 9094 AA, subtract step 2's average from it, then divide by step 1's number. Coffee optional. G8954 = -0.022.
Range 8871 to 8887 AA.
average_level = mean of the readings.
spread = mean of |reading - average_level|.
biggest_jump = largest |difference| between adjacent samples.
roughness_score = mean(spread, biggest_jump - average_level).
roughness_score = -10.0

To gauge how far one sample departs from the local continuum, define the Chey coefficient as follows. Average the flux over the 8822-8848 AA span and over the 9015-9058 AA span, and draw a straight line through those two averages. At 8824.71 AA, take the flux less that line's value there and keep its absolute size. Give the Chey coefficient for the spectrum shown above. 0.26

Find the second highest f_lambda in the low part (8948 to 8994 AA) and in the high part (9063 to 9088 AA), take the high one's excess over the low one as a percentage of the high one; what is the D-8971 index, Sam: -4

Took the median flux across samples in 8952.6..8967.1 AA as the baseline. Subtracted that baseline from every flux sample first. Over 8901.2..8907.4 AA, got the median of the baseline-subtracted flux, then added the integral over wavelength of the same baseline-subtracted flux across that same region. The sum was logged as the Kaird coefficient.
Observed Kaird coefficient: -2.7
